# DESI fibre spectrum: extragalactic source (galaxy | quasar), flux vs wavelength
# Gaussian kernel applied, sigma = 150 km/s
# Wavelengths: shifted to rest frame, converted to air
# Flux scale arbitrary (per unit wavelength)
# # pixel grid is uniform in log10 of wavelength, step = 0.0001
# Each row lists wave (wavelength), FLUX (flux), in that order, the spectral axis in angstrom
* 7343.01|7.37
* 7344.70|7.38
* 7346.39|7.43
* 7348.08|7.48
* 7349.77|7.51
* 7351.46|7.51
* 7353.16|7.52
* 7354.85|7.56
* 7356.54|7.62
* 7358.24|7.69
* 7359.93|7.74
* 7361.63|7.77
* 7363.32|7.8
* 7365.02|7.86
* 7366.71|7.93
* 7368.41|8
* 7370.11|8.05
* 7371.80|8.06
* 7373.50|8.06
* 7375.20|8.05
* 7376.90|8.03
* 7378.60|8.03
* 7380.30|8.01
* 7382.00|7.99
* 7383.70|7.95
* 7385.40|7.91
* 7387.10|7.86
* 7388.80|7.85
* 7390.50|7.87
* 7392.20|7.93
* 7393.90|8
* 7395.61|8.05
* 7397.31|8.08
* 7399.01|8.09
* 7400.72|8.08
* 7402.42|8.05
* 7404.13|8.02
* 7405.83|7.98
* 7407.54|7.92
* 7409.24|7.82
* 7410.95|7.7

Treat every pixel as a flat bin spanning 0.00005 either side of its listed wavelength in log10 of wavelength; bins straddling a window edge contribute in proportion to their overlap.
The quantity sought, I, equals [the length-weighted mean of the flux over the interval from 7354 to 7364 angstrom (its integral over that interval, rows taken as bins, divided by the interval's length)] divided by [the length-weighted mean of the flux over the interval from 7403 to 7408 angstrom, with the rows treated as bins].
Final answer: 0.97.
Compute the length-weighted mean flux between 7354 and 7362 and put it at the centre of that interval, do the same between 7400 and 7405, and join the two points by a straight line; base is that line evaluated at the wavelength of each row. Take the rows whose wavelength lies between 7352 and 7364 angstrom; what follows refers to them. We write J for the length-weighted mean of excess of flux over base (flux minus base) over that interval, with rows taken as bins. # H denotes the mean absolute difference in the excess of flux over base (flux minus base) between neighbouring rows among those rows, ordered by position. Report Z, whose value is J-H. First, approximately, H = 0.032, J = -0.01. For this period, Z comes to -0.04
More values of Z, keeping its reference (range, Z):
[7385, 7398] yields -0.05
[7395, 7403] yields 0.02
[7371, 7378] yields 0.21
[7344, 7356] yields -0.13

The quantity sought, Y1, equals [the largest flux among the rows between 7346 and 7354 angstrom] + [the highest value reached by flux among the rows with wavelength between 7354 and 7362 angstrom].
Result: 15.3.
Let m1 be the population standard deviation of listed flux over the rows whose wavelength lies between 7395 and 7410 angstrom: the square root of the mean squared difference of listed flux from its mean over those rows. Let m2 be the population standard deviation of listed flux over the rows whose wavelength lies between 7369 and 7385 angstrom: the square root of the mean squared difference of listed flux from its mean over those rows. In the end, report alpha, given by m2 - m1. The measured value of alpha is -0.05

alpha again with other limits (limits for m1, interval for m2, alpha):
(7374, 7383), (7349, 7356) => 0.00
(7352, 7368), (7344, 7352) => -0.08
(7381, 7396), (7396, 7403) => -0.05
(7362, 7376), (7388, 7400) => 0.00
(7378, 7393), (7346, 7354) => -0.03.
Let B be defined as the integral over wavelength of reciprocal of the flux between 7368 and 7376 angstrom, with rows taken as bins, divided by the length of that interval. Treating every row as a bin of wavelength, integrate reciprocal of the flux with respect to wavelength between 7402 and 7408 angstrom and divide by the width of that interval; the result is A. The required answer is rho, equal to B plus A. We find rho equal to 0.2493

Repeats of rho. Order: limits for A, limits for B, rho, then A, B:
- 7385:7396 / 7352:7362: 0.2571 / 0.126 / 0.1308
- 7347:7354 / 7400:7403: 0.2574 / 0.133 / 0.1242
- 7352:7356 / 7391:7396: 0.2578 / 0.133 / 0.1253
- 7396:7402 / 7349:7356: 0.2567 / 0.124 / 0.1329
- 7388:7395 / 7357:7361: 0.2558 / 0.126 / 0.1295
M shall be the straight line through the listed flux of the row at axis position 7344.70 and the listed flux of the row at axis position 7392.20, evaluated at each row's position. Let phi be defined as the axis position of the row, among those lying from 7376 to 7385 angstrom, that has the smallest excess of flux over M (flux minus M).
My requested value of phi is 7383.70 angstrom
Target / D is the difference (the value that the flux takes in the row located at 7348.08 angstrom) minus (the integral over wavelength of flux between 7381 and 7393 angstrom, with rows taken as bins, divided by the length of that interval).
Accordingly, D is -0.43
